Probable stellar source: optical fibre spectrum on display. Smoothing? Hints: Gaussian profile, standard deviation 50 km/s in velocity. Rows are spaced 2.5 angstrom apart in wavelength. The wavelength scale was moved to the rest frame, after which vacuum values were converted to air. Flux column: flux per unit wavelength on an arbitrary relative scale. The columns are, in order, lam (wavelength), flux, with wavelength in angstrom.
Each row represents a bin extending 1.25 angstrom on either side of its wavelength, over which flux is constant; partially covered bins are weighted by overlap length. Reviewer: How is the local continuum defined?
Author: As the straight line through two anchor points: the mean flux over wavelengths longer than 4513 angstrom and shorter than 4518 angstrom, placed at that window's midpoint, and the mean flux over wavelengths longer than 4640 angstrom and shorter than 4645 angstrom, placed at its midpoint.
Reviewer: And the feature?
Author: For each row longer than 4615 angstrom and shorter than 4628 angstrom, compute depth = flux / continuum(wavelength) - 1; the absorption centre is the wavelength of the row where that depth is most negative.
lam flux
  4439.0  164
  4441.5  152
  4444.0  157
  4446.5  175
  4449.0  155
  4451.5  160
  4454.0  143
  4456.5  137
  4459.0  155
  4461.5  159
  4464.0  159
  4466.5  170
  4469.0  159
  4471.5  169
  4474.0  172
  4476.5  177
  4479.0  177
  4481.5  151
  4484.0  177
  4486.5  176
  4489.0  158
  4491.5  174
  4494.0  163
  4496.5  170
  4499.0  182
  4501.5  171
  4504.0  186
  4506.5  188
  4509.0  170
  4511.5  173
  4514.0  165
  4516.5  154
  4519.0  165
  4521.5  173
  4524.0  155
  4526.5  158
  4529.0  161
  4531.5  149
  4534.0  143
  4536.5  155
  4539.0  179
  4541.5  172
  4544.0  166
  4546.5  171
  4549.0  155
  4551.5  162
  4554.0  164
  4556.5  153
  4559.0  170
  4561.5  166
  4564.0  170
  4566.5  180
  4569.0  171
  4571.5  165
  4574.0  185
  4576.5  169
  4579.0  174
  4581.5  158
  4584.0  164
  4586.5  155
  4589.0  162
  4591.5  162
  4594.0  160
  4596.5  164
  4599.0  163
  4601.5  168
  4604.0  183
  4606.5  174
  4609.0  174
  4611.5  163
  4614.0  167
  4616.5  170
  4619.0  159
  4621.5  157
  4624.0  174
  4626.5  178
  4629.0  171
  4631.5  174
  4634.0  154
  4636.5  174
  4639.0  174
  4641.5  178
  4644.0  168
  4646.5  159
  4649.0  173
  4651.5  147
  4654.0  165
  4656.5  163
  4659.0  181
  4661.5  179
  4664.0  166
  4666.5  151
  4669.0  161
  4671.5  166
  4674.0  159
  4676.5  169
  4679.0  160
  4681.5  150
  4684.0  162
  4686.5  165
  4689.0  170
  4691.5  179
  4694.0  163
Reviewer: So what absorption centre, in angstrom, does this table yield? 4621.5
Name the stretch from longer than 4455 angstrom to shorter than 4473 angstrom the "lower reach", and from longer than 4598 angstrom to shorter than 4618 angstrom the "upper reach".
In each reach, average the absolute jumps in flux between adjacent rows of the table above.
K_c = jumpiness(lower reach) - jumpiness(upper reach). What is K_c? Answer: 2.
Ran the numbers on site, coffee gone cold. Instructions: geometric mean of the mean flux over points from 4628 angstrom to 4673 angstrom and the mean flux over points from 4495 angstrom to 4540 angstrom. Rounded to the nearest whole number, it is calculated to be 167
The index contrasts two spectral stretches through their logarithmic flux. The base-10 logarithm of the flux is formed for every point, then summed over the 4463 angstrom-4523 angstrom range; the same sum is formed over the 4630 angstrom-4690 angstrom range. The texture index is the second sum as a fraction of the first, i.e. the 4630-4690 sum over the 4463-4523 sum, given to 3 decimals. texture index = 0.995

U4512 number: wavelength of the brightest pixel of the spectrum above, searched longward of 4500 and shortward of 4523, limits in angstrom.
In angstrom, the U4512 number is 4506.5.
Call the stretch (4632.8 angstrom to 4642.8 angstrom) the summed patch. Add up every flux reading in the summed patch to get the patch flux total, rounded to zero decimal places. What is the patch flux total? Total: 680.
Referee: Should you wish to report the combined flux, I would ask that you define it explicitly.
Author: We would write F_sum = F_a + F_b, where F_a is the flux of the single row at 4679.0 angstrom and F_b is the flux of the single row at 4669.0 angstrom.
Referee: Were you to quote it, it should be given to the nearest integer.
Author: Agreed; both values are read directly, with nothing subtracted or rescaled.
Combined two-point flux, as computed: 321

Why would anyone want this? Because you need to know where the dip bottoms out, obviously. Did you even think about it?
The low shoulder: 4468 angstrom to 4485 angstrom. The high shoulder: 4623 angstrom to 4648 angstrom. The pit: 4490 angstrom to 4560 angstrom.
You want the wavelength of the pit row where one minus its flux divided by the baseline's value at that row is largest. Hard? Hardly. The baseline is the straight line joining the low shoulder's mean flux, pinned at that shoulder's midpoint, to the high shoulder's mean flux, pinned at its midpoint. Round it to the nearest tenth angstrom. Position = 4534.0 angstrom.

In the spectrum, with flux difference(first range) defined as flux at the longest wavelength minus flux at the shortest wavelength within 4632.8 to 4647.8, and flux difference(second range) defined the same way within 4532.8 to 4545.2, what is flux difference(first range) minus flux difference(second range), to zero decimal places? -18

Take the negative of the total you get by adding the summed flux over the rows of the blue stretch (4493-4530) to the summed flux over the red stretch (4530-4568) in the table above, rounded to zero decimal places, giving -4989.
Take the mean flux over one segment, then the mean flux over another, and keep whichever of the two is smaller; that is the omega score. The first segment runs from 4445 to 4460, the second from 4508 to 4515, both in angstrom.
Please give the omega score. 154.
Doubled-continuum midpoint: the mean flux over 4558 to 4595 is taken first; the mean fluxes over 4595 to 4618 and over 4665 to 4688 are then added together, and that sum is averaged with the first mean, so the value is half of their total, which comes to 248.6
